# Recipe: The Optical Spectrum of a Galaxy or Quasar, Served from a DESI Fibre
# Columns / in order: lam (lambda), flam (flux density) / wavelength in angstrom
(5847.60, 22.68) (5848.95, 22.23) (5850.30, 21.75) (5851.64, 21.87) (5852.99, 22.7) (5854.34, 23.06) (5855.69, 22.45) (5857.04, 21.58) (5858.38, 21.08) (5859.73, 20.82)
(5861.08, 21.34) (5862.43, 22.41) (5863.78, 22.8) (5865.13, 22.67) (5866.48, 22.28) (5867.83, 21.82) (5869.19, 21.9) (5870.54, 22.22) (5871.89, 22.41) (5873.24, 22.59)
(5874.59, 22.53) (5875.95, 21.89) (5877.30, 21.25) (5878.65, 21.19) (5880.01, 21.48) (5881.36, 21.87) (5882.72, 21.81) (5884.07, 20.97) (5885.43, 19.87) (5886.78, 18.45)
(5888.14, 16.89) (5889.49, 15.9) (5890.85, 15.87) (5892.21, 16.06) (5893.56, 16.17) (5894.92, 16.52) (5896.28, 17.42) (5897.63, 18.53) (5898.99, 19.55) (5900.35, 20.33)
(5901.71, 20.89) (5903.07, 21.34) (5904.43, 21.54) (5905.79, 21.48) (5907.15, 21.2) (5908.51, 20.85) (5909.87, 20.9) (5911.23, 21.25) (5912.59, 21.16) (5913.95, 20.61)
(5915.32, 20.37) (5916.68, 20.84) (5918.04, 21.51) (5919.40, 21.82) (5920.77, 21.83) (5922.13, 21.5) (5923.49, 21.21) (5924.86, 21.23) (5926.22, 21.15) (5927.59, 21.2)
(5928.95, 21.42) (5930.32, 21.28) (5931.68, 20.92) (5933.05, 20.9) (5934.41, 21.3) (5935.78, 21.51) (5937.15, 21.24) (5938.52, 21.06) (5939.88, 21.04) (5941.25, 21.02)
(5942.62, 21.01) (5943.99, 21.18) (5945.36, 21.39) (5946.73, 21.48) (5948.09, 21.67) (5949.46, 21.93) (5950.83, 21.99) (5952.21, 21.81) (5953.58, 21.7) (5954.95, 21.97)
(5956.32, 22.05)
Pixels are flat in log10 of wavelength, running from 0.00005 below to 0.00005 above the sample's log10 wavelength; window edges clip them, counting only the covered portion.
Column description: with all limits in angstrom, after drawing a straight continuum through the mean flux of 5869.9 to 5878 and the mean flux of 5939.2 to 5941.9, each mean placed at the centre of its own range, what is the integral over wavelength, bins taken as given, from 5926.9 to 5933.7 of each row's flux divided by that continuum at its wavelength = 6.8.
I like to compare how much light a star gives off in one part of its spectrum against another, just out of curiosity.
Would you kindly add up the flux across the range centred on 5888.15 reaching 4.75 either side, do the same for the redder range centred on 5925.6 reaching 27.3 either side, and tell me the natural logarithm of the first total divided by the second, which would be -1.9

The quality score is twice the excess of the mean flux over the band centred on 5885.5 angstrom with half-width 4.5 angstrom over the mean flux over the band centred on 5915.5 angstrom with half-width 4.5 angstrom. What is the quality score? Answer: -3.4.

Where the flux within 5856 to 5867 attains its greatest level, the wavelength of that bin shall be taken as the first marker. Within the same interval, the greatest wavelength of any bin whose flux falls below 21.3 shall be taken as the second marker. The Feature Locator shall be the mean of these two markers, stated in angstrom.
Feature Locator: 5861.8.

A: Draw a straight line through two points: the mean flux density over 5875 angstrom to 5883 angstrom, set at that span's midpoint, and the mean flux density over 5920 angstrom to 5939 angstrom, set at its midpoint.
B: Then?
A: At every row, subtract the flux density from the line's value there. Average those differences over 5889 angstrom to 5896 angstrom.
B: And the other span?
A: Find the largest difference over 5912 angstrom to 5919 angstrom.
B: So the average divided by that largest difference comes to 5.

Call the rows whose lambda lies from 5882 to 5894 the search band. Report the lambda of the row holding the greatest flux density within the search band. 5882.72 angstrom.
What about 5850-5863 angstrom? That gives 5854.34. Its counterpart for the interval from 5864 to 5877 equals 5865.13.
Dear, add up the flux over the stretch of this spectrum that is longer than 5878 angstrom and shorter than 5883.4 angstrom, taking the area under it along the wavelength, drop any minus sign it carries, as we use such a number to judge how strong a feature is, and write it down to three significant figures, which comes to 117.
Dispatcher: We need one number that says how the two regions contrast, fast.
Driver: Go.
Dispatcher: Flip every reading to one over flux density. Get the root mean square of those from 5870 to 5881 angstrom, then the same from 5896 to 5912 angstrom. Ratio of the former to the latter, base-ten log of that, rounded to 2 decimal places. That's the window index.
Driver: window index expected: -0.03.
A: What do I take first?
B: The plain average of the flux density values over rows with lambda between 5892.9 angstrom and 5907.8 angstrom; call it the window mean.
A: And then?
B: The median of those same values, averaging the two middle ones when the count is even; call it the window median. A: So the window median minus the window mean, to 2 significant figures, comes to 0.79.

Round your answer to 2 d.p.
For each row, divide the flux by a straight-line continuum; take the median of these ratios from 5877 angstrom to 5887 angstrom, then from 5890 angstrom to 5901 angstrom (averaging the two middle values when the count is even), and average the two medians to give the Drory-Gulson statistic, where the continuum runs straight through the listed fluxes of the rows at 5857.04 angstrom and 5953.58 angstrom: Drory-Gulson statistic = 0.88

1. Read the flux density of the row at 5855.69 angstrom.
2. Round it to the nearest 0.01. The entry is 22.45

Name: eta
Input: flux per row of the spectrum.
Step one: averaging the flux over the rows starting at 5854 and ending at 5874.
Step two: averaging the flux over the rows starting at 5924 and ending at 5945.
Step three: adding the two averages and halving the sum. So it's 21.6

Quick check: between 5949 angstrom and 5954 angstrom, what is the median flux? 21.9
